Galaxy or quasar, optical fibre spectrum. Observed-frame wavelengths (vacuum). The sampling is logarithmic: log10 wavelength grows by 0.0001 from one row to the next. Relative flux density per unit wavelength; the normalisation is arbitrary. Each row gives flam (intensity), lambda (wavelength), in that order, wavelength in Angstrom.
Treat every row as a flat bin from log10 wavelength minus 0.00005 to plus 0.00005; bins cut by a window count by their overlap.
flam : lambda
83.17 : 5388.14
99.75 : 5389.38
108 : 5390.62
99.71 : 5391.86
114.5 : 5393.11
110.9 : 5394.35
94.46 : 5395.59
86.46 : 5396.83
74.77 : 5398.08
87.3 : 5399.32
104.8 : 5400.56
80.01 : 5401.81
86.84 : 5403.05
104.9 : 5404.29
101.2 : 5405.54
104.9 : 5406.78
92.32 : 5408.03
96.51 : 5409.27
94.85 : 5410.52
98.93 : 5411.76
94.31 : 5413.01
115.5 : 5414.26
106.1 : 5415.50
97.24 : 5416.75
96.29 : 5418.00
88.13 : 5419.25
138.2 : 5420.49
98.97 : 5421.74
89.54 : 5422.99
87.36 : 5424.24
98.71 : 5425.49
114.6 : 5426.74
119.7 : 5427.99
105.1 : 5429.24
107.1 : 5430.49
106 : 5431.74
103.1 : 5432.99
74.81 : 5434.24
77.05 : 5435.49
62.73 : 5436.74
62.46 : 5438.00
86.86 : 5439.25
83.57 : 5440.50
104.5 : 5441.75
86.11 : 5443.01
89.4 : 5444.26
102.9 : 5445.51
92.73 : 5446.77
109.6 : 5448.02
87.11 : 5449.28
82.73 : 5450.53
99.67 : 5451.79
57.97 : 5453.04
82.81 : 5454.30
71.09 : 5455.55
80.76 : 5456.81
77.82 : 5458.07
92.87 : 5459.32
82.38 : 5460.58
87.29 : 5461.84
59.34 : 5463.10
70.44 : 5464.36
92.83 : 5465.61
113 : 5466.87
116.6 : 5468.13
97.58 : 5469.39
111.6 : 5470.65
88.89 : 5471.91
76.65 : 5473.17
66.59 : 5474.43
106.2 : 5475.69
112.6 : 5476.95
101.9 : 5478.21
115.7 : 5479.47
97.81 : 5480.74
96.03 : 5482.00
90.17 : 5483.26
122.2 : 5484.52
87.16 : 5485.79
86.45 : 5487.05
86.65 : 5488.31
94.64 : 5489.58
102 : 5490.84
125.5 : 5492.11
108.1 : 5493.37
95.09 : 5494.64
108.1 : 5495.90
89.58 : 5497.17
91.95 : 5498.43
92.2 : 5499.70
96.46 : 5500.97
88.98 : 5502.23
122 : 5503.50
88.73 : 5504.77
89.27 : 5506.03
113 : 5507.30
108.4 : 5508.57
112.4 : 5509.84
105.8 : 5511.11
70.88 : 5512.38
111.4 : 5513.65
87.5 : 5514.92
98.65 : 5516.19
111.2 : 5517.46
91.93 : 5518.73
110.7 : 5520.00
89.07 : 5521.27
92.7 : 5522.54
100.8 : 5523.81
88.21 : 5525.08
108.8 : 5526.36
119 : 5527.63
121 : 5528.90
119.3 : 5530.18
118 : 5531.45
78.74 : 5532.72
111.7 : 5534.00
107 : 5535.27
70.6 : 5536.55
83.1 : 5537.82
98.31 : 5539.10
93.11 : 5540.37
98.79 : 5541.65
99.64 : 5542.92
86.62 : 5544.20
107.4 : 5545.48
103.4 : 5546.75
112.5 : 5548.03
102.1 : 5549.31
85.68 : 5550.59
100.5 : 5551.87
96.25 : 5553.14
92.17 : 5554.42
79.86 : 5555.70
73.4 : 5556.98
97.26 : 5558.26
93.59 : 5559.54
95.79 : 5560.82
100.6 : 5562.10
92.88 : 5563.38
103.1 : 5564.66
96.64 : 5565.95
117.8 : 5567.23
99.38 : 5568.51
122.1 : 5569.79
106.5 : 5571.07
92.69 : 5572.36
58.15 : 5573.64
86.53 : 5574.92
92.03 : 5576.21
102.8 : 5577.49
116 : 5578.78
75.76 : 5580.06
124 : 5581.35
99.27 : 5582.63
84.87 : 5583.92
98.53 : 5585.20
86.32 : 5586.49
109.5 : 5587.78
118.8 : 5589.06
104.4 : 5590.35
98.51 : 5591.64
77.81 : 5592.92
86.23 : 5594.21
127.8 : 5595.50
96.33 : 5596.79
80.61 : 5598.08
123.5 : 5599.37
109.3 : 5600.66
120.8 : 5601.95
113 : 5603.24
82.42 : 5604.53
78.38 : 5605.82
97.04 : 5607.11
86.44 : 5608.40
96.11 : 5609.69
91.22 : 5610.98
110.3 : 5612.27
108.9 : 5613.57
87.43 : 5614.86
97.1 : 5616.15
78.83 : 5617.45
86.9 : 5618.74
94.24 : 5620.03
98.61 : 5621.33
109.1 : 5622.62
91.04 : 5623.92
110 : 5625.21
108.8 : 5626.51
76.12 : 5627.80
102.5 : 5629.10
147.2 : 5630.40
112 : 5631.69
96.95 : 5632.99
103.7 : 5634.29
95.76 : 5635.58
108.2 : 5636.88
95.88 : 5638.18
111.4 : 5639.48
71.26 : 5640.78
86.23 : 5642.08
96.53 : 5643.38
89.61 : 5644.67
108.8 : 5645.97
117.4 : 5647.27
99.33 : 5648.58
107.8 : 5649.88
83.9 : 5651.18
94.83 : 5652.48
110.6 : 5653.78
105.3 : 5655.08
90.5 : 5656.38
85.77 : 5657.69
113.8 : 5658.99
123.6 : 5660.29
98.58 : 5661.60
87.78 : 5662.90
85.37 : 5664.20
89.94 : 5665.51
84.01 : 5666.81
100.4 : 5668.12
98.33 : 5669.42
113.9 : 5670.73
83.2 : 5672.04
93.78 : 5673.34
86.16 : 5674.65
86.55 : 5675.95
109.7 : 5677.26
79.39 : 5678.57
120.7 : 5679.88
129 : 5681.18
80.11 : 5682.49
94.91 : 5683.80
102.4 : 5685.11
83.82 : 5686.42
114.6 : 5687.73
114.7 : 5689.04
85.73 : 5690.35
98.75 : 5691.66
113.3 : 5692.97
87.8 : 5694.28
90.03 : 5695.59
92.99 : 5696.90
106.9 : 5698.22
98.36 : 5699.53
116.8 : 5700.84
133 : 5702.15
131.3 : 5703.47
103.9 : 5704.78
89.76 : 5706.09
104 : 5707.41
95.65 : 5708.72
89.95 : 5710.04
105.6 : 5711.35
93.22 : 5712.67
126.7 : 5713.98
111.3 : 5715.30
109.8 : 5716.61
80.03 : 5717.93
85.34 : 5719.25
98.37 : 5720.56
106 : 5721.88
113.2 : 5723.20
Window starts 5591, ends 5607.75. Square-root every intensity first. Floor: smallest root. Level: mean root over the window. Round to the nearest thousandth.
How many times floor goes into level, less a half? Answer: 0.626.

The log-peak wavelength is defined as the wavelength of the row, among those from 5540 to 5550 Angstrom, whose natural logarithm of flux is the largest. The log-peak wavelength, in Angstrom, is 5548.03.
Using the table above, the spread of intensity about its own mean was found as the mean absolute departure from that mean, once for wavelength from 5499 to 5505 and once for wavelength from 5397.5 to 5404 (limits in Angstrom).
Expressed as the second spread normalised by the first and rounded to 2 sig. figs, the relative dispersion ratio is 0.77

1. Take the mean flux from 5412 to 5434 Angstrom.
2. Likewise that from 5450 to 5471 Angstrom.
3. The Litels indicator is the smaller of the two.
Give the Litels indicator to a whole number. 87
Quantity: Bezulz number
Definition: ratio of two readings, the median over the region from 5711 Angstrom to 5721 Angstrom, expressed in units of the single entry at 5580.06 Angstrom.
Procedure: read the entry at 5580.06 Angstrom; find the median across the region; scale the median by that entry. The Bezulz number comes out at 1.35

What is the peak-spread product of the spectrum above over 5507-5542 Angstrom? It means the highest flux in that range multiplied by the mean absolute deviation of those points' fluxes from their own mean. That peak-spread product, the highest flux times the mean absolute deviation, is 1450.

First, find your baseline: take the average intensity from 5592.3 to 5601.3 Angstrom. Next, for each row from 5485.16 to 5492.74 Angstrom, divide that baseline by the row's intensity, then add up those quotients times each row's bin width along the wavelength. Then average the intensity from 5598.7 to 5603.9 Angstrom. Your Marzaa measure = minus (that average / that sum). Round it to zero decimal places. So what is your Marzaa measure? -15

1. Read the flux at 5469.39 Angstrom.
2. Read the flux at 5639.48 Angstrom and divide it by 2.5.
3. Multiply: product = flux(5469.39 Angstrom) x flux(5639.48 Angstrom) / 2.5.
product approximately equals 4348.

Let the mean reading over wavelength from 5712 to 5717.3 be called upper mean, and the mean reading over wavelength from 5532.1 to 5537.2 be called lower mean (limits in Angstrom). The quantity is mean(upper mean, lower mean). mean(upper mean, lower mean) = 101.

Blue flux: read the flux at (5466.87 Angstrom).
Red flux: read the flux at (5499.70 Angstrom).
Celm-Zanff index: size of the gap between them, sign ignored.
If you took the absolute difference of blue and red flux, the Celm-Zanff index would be 21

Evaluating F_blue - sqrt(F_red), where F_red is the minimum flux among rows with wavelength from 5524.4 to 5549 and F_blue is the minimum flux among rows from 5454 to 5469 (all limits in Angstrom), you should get 51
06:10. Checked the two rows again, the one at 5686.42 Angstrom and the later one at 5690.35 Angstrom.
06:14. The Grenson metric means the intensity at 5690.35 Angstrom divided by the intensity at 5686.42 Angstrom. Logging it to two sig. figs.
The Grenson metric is 1.0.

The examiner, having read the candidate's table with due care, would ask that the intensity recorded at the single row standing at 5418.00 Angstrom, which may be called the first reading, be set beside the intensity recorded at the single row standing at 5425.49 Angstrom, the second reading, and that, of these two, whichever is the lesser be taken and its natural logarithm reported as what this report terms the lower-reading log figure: 4.57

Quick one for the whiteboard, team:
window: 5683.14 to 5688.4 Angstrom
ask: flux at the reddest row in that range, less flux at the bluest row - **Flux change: 20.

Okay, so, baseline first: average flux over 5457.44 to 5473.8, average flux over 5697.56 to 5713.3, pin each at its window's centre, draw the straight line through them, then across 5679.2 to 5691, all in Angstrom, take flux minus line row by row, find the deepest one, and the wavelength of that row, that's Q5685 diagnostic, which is 5682.49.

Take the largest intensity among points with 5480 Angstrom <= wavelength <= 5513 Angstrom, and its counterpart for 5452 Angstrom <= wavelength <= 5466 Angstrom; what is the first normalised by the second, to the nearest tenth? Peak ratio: 1.4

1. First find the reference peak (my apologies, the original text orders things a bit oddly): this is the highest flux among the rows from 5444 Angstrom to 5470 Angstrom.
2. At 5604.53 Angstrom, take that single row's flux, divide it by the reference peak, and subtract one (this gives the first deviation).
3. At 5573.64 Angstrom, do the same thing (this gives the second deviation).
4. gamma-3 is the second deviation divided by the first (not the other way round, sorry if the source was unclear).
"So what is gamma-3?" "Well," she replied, 1.7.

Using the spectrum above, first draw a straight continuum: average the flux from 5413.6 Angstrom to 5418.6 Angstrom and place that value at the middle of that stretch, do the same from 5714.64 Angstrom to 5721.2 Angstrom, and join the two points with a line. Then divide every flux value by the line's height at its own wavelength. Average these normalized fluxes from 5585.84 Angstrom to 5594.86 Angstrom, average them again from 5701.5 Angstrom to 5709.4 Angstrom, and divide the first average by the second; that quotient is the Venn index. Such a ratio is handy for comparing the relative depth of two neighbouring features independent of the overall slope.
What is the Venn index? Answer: 0.87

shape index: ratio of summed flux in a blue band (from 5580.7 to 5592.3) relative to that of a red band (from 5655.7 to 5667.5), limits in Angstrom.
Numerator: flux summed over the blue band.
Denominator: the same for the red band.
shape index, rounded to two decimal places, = 1.08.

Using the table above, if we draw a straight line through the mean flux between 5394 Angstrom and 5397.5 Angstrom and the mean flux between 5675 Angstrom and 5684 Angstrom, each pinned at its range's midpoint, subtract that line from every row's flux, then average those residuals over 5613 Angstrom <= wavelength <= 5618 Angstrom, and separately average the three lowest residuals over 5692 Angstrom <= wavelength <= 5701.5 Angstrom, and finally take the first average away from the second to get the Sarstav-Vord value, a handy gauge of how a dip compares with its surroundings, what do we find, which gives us -4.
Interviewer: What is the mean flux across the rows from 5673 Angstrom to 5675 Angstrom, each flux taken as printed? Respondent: 90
